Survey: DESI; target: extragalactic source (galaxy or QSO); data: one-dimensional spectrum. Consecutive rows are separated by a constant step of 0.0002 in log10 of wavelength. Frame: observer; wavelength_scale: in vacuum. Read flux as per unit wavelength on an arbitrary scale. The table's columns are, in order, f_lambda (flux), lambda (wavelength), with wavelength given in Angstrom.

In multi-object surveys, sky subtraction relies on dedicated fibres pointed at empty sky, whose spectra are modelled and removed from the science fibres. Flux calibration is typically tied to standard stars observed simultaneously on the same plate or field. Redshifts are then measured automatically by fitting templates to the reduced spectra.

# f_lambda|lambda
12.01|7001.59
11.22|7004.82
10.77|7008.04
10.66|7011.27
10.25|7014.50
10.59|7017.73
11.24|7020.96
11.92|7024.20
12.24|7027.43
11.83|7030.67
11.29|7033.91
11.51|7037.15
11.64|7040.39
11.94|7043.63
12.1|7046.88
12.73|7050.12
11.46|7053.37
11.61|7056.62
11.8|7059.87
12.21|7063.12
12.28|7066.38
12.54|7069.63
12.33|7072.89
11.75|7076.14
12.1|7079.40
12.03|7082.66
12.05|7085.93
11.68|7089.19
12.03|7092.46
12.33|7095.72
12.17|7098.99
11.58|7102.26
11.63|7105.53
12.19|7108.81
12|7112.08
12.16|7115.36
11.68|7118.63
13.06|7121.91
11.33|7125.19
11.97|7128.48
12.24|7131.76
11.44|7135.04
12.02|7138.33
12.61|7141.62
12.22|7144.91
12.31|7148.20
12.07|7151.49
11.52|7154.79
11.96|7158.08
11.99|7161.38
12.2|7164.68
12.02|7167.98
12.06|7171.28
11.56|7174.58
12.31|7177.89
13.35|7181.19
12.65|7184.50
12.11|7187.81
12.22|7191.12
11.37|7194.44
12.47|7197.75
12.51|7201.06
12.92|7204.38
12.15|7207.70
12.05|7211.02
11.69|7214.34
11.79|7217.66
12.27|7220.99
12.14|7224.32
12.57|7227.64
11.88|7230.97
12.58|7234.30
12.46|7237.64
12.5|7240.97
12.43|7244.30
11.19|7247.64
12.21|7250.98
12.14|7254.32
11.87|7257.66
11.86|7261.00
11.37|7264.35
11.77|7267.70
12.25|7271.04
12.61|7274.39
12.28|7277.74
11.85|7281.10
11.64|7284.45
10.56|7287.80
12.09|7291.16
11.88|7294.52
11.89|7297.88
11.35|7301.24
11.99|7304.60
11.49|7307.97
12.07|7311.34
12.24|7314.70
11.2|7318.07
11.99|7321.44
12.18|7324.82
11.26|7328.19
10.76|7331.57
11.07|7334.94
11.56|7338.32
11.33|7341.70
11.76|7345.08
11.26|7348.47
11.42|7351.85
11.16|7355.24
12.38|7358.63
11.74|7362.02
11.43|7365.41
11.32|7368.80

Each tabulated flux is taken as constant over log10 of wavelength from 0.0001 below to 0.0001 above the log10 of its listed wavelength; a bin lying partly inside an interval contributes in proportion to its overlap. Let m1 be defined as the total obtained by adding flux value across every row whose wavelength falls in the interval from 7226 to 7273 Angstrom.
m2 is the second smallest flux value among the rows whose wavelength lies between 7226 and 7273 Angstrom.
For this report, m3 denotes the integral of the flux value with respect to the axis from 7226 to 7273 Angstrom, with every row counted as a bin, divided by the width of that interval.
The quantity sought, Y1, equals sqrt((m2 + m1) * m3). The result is 47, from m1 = 169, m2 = 11.37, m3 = 12.1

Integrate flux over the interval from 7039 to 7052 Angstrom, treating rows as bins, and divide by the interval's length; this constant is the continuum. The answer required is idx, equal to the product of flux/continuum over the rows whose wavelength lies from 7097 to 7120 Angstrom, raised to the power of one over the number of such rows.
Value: 0.98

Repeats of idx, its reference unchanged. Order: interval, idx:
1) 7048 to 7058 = 0.99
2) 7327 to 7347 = 0.93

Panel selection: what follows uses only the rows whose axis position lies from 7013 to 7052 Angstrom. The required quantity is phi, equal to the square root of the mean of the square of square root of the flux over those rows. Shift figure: 3.41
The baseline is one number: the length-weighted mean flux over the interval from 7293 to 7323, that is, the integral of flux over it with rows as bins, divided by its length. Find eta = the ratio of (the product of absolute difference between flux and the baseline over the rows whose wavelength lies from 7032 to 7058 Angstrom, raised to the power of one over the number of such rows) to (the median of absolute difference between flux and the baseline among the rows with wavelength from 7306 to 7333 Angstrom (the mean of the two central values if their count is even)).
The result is 0.70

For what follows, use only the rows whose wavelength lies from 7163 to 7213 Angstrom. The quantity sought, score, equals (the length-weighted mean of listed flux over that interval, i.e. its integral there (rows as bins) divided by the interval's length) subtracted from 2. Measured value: -10.3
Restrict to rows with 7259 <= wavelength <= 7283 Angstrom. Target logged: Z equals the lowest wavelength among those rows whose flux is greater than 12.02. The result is 7271.04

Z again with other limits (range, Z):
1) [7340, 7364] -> 7358.63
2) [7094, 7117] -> 7095.72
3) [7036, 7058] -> 7046.88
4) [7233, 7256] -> 7234.30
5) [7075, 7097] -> 7079.40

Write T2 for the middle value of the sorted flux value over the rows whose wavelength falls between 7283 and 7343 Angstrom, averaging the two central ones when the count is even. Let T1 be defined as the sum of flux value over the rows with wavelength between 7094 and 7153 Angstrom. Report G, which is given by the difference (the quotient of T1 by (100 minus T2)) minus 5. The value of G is -2.55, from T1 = 217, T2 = 11.6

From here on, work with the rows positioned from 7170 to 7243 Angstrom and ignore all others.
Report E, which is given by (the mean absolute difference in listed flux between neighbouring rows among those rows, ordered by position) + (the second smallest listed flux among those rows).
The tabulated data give 12.03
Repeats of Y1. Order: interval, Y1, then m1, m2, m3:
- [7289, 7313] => 33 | 83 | 11.49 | 11.8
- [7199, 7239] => 44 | 147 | 11.79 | 12.3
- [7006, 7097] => 63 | 329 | 10.59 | 11.7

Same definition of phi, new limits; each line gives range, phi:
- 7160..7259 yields 3.49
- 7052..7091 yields 3.46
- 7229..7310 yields 3.45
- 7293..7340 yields 3.41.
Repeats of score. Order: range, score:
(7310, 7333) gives -9.7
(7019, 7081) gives -9.9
